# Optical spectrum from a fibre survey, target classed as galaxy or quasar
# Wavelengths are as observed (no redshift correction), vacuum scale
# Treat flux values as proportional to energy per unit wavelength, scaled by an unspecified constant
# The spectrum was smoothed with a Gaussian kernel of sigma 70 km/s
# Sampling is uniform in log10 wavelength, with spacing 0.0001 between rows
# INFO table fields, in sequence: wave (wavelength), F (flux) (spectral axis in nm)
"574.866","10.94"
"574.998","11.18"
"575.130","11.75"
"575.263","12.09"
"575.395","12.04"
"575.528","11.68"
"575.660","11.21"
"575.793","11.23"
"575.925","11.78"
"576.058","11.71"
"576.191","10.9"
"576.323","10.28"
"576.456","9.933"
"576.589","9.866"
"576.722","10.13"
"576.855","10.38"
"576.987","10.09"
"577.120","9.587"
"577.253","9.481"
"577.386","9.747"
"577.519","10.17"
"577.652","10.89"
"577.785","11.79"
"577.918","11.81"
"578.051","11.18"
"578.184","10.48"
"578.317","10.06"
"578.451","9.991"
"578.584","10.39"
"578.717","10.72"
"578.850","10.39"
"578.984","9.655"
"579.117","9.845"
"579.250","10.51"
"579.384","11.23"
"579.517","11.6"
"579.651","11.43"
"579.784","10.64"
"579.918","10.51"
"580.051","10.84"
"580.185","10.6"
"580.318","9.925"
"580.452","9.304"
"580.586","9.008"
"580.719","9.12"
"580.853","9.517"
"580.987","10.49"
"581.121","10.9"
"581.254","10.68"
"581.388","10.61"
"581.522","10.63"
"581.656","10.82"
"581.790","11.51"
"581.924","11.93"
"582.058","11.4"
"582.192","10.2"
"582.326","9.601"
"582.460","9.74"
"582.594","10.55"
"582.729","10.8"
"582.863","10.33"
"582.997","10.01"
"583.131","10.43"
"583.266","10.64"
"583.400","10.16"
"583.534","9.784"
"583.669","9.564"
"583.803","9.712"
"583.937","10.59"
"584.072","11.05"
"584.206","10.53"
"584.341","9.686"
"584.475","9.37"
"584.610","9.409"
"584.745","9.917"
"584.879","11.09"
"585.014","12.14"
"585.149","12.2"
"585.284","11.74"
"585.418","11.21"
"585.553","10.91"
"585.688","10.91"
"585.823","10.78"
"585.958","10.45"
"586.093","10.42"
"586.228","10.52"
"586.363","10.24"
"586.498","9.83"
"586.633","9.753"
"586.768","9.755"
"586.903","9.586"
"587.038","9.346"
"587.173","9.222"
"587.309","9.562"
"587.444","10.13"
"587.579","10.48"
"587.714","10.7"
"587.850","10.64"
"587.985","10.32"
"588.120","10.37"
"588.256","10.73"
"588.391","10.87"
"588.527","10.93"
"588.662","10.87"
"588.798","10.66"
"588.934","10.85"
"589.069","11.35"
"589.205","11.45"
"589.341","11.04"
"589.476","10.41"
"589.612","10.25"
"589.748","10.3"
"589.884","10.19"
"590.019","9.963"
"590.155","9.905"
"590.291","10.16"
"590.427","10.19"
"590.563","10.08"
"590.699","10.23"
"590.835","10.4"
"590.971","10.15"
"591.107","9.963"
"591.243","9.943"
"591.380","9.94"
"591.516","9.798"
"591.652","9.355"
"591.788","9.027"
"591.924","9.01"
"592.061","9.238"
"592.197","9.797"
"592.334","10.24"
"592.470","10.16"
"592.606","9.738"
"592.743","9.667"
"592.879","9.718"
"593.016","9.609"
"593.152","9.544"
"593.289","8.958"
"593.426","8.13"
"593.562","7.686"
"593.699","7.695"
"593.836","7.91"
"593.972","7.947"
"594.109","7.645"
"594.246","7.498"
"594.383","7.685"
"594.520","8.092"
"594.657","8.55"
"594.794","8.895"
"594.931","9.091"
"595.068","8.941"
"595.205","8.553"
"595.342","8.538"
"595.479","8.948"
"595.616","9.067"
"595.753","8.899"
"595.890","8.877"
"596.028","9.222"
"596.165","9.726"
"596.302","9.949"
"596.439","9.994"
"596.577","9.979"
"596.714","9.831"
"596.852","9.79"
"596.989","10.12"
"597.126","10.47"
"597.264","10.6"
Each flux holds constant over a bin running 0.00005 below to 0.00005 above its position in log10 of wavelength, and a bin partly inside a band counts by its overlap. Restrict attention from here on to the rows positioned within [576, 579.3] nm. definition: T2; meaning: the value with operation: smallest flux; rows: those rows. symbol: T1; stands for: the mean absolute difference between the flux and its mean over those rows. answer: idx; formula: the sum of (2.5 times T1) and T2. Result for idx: 10.8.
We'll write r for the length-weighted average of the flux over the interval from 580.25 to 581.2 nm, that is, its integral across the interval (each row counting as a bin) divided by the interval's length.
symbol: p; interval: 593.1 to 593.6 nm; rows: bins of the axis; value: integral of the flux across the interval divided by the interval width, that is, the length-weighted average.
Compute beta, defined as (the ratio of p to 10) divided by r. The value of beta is 0.088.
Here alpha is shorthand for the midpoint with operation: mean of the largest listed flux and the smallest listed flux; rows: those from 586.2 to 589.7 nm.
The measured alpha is 10.3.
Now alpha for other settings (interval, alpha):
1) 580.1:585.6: 10.6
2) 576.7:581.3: 10.4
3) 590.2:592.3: 9.7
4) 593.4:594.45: 7.8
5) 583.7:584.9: 10.2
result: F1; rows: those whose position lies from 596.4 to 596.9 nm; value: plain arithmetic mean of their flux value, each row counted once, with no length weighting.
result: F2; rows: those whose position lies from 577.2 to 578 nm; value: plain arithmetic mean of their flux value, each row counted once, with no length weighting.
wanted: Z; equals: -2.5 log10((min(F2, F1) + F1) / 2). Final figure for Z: -2.49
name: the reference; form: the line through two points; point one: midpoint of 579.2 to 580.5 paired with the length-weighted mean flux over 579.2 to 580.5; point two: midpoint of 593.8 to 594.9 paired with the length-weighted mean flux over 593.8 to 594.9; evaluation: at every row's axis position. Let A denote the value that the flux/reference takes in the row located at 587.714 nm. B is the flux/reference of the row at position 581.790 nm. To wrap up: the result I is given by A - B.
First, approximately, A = 1.16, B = 1.11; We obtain 0.04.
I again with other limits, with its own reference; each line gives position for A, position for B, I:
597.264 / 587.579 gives 0.28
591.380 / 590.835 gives -0.04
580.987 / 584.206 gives -0.06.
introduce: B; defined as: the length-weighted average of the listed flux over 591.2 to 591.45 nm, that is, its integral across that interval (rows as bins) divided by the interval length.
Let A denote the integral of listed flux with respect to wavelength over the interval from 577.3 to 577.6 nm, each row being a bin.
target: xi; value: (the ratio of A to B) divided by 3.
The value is 0.101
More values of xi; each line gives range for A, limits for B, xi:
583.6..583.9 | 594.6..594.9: 0.111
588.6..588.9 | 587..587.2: 0.116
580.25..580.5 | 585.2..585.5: 0.070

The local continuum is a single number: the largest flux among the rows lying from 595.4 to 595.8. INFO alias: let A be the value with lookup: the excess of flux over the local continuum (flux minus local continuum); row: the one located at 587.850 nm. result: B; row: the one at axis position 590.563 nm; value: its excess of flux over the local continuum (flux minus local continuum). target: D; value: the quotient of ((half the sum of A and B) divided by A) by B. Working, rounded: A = 1.6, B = 1.0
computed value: 0.8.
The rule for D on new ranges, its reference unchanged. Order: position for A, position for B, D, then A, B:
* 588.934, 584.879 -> 0.5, 1.8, 2.0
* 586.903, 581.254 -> 1.3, 0.5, 1.6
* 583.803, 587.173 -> 4.0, 0.6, 0.2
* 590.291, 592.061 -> 3.4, 1.1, 0.2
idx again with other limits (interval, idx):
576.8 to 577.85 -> 10.9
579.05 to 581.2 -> 10.7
